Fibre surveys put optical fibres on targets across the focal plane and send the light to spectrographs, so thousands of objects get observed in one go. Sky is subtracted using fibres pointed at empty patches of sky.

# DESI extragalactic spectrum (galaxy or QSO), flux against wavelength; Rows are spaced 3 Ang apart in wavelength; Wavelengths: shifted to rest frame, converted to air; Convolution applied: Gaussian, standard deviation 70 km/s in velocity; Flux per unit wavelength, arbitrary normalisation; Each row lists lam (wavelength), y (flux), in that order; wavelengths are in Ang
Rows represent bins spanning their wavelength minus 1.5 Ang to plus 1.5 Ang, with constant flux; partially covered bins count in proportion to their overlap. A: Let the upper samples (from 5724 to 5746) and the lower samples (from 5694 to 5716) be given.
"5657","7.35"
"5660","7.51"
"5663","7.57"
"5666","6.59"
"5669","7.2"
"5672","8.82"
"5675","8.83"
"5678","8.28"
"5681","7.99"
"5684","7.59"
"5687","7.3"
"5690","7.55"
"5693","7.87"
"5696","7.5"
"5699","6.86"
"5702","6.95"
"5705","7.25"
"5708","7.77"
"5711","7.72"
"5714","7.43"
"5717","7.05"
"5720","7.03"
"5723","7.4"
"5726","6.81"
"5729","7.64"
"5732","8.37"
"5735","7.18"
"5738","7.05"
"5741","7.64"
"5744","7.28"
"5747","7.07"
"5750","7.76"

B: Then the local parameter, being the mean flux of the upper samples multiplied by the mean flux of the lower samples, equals 54.6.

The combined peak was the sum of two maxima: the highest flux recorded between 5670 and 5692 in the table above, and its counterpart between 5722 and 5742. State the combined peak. 17.2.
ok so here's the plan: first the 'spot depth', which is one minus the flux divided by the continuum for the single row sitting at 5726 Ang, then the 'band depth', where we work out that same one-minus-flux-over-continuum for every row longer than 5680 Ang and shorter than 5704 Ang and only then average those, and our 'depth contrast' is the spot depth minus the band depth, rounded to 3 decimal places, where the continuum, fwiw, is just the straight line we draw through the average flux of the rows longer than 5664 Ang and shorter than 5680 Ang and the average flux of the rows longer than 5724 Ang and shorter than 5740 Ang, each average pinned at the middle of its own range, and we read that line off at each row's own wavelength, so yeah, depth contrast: 0.046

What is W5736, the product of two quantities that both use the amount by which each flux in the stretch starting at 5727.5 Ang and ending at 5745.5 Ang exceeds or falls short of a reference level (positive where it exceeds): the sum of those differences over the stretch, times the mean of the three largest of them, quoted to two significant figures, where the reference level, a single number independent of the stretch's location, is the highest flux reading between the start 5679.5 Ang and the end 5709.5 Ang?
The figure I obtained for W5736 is 0.30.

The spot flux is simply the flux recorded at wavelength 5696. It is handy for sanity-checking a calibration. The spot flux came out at 7.5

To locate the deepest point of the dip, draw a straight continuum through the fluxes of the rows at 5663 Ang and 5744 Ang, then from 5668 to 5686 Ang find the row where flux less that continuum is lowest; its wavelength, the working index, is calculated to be 5669 Ang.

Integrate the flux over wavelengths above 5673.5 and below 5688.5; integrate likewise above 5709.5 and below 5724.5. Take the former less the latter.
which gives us 10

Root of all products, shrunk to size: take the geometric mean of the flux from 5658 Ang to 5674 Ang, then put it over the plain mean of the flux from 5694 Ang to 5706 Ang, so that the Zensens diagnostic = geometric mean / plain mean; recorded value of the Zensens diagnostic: 1.05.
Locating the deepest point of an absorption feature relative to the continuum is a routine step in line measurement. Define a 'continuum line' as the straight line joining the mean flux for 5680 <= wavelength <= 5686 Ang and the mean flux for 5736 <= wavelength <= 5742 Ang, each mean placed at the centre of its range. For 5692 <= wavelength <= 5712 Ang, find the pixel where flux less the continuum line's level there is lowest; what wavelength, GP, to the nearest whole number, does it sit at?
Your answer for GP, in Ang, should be 5699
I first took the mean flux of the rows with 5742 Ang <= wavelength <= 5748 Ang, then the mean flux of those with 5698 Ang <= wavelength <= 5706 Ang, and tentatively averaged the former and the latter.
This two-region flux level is 7.1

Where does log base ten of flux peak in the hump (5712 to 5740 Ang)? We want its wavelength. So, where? 5732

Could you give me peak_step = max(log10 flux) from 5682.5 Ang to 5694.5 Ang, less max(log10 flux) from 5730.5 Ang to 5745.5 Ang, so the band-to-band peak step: -0.027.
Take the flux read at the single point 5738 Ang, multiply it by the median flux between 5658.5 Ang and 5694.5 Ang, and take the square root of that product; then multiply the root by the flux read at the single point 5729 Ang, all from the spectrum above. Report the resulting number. 55.8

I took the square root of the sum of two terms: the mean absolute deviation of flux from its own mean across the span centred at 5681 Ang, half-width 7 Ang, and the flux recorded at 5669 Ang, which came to 2.765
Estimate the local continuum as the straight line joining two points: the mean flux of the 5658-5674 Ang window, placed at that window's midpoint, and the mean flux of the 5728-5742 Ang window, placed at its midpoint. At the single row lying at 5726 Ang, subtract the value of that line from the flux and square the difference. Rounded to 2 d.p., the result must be 0.58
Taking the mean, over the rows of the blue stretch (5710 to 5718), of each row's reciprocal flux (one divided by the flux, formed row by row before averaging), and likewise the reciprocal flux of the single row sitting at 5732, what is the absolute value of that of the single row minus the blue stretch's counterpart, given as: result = 0.0158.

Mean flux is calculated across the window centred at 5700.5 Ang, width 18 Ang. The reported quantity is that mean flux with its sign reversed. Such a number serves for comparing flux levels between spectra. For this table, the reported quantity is -7.4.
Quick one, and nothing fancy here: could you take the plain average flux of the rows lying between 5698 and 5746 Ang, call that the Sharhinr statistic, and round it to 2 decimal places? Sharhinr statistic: 7.34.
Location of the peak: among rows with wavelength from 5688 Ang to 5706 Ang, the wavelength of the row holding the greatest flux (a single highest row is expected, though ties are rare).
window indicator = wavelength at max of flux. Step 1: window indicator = 5693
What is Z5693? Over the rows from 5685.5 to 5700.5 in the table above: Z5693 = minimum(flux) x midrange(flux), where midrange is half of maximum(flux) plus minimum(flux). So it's 50.5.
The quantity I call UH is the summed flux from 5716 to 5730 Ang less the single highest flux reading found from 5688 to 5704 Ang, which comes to 28.1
